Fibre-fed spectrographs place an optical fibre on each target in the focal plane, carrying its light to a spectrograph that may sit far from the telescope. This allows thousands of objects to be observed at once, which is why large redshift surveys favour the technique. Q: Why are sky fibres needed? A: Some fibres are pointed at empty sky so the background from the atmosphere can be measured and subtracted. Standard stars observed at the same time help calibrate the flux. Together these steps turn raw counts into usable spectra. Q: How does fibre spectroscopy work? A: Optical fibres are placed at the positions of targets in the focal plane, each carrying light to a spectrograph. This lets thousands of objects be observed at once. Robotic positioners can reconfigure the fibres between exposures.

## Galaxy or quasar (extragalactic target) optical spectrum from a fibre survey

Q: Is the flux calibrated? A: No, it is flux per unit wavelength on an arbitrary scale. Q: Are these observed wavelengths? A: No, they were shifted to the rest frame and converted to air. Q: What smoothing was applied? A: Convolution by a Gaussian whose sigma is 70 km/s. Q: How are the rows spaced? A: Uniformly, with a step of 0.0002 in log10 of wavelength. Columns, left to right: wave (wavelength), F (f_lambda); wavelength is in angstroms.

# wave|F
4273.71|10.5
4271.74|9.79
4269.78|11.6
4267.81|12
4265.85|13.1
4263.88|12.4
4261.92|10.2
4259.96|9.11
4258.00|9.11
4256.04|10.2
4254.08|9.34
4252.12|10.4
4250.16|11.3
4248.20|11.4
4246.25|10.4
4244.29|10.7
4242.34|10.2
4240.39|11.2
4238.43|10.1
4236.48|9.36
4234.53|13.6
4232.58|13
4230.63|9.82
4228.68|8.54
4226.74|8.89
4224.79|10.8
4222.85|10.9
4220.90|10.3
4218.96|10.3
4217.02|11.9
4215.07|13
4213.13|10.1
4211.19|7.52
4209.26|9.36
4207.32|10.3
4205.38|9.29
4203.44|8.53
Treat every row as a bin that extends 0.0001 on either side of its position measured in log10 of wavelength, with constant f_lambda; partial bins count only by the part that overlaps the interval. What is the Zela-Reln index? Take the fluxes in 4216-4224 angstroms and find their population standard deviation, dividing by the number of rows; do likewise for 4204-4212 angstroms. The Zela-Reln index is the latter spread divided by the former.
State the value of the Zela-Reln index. 1.5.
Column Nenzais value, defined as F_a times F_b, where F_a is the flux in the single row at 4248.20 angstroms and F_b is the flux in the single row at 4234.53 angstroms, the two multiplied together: 155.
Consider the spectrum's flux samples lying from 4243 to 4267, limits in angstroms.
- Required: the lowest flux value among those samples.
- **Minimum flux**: 9.11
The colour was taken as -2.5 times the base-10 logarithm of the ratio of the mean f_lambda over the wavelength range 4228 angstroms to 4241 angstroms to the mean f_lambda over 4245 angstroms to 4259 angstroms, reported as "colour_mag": -0.05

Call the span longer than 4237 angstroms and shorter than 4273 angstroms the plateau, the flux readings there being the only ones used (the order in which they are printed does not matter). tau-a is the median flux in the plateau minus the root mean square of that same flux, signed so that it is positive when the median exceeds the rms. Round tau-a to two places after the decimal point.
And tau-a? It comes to -0.35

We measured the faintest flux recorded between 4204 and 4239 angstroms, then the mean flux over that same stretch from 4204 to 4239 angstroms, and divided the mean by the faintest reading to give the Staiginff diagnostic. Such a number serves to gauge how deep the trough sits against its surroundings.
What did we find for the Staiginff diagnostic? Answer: 1.38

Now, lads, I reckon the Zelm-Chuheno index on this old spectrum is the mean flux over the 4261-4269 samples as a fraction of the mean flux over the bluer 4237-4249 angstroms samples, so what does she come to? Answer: 1.12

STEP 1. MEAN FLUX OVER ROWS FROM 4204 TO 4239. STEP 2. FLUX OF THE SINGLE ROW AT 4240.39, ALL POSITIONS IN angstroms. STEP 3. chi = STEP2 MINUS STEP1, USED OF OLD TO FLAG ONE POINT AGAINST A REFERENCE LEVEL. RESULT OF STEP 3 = 0.8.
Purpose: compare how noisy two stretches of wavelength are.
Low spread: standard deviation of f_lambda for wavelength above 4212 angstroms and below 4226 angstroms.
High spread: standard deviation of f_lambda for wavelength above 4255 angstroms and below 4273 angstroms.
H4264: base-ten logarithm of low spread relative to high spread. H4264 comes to -0.15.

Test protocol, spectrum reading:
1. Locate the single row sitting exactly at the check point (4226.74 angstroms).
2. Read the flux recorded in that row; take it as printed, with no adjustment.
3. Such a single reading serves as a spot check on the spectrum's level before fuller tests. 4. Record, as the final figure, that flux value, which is 8.89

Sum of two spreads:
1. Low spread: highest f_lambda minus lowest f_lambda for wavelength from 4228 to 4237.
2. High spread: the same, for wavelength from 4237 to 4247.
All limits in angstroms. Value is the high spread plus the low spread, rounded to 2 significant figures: 6.2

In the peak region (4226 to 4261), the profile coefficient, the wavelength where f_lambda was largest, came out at 4234.53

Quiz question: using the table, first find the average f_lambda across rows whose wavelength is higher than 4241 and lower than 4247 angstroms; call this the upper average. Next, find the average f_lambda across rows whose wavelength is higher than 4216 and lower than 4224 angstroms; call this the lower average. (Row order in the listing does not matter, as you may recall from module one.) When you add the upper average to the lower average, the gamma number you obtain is 21.3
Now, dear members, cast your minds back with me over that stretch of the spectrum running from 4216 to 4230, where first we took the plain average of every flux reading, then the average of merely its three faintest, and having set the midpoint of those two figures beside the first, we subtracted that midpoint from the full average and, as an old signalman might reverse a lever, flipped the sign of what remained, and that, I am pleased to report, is -0.49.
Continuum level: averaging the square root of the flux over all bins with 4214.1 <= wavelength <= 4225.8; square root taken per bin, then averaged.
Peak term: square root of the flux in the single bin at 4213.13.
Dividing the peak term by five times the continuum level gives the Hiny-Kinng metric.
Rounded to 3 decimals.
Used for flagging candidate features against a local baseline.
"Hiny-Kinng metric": 0.190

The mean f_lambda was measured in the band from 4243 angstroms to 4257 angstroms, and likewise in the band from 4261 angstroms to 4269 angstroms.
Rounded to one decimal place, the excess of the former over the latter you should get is -1.4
